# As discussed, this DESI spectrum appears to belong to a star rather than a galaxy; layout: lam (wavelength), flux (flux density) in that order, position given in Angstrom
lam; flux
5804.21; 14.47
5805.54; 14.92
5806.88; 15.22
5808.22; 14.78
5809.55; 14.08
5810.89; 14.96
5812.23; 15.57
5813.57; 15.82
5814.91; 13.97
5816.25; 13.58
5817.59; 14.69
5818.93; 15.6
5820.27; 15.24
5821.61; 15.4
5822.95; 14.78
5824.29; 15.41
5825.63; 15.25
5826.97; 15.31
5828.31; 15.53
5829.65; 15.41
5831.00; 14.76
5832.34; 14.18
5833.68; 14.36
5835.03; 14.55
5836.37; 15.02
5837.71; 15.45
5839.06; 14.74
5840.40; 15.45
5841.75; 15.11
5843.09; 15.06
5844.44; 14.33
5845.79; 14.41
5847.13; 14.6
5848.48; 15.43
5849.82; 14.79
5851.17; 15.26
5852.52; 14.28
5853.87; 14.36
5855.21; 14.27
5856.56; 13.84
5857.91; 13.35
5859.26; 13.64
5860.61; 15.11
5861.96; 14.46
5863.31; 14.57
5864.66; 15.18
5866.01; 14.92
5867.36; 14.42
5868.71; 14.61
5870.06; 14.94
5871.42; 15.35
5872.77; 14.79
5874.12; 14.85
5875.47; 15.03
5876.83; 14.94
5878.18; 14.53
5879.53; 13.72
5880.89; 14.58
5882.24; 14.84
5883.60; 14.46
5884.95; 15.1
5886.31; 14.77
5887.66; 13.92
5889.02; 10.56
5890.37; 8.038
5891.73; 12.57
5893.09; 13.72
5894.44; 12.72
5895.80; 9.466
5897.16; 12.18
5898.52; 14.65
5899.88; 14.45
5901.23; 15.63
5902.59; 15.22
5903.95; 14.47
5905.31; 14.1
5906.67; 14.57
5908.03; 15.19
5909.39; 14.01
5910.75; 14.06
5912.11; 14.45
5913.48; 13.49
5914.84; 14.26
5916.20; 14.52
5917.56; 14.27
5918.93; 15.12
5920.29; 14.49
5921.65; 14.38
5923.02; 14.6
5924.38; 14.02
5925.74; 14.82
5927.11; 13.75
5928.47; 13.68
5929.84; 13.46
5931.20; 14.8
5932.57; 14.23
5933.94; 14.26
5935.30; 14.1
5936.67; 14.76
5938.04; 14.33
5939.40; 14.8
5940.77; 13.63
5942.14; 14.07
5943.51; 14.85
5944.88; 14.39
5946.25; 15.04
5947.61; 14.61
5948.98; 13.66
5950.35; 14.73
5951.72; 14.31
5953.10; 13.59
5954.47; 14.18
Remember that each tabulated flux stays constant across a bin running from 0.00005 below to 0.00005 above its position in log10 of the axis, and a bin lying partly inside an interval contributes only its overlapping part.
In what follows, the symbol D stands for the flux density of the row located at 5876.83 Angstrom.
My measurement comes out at 14.94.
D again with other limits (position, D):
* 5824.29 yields 15.41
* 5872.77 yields 14.79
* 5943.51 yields 14.85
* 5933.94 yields 14.26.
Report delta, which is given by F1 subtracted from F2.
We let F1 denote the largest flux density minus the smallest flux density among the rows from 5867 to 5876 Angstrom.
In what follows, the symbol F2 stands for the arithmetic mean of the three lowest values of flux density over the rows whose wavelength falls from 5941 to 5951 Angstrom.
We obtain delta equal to 13.1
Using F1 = 0.93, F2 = 14.0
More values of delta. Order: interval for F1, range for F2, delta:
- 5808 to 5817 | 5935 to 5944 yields 11.7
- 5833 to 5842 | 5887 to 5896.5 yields 8.3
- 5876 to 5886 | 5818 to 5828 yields 13.7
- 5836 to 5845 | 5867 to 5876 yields 13.5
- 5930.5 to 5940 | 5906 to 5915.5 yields 13.2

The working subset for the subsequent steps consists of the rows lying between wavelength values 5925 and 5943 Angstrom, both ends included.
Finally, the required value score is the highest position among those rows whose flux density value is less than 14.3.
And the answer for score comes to 5942.14 Angstrom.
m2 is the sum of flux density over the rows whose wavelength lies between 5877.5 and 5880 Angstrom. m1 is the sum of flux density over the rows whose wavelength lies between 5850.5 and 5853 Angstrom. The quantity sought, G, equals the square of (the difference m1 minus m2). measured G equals 1.7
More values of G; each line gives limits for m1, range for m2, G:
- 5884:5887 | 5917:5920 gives 0.2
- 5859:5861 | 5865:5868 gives 0.3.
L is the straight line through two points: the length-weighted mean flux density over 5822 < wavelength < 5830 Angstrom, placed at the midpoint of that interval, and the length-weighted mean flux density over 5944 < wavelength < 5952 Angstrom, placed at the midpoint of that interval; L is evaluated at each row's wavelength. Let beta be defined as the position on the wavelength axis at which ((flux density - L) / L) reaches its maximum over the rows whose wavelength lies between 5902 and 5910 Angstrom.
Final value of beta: 5908.03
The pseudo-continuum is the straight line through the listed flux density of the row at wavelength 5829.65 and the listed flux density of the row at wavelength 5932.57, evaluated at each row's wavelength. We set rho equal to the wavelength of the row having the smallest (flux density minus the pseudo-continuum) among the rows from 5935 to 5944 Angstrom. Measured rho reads 5940.77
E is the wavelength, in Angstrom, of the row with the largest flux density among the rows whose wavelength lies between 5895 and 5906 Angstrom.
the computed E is 5901.23 Angstrom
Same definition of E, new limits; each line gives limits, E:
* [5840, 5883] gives 5840.40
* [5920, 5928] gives 5925.74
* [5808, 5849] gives 5813.57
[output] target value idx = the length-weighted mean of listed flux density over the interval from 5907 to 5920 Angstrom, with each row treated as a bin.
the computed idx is 14.4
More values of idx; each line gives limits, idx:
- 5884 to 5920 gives 13.7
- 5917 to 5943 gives 14.3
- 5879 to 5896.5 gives 12.9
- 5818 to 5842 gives 15.1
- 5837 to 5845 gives 15.0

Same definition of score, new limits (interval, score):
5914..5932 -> 5929.84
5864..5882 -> 5879.53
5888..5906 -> 5905.31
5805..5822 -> 5816.25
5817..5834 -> 5832.34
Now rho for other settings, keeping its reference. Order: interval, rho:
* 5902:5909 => 5905.31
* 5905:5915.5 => 5913.48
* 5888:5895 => 5890.37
